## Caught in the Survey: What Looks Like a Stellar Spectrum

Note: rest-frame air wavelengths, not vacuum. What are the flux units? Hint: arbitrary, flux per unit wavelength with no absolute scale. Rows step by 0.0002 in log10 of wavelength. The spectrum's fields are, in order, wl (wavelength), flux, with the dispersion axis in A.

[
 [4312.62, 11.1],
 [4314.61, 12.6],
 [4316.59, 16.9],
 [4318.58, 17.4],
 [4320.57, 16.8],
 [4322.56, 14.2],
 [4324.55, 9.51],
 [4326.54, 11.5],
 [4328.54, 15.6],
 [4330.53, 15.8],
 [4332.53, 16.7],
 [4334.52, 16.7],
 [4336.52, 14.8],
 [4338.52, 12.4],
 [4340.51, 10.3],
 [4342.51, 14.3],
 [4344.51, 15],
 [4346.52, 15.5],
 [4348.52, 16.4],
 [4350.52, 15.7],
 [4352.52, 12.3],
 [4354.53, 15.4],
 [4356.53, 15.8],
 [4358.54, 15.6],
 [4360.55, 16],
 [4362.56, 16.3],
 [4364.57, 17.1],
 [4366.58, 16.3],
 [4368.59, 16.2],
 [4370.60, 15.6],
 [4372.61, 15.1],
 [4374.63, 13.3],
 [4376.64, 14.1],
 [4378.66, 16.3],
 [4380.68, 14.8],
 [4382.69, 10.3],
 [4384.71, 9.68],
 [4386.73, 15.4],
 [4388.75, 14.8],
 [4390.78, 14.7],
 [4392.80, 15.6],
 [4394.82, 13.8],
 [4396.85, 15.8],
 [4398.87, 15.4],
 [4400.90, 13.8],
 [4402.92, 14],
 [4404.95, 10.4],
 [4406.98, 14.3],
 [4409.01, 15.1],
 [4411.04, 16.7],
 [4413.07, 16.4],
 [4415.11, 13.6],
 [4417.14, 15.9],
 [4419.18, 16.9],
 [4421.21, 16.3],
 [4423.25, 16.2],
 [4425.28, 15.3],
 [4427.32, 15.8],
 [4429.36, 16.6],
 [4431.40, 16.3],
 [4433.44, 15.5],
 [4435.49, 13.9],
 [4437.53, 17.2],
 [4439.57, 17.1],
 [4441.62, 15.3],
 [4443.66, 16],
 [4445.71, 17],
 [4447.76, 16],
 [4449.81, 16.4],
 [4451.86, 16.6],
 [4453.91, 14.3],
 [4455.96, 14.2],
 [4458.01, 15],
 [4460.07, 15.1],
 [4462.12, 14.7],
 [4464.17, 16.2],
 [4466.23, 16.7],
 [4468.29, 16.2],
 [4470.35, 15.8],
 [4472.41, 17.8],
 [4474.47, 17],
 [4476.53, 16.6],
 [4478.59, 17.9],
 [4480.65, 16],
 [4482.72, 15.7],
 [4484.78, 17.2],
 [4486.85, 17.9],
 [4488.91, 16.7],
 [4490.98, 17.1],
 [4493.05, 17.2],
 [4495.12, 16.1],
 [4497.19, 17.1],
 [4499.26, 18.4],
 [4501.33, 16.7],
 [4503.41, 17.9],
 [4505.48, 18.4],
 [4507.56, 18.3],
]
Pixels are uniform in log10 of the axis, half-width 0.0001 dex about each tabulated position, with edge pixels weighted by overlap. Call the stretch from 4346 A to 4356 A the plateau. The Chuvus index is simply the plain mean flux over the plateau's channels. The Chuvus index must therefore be 15.1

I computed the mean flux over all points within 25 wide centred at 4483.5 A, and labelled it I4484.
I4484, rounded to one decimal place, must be 16.9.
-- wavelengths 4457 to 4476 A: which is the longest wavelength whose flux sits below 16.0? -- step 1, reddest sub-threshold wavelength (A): 4470.35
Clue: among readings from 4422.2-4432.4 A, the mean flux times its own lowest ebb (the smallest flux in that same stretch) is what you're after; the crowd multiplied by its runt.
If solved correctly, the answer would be 245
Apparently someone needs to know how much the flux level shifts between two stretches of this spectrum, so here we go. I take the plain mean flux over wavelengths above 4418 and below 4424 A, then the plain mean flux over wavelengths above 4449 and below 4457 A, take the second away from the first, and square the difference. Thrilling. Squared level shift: 1.2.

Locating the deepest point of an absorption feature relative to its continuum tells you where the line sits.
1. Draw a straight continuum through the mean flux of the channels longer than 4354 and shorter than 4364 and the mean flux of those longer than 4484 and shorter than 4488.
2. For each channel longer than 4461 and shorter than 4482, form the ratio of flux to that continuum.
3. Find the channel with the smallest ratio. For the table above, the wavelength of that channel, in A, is 4462.12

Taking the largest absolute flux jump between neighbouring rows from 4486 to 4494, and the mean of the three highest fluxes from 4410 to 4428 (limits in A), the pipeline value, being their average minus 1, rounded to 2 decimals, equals 7.93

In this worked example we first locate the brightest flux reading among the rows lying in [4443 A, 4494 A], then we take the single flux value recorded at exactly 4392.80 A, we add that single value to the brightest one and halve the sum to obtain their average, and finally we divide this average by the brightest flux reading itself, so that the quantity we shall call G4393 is 0.94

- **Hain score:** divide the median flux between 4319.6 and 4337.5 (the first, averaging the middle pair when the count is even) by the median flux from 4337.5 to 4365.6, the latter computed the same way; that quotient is 1.00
